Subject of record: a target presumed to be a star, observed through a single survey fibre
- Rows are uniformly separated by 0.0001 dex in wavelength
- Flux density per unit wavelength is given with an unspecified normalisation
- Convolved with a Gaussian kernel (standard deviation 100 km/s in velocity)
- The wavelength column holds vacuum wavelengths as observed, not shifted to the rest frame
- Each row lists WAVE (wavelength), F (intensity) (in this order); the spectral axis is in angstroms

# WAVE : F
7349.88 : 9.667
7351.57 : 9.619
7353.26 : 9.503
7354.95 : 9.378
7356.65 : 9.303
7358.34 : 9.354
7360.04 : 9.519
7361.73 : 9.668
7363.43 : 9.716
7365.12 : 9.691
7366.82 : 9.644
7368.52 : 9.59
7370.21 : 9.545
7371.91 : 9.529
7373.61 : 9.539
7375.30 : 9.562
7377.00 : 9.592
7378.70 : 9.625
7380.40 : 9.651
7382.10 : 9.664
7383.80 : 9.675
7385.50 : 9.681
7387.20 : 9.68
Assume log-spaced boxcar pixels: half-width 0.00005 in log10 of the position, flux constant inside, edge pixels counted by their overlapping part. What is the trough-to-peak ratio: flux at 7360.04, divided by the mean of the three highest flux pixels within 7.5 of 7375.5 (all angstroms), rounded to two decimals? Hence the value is 0.99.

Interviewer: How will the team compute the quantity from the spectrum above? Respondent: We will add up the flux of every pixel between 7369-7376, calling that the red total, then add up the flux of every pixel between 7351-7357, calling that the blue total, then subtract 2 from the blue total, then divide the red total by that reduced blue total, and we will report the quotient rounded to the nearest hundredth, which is 1.07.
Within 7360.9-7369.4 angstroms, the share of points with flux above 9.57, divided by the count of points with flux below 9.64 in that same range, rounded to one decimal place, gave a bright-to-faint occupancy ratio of 1.0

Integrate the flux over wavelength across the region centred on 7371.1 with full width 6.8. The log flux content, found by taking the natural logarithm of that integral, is 4.2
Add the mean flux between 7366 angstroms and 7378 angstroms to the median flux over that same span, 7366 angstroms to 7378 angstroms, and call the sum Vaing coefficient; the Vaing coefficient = 19.1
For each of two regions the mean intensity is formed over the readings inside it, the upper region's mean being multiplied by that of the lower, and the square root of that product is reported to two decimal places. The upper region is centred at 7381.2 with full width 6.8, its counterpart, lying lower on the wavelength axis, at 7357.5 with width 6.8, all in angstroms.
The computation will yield 9.52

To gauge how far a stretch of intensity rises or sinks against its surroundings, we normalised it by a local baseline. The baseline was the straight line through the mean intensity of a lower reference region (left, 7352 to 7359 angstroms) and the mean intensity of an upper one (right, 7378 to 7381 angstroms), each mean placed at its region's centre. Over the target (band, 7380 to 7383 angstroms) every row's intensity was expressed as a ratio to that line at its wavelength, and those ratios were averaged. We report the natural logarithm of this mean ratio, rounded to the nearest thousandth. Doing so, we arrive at 0.000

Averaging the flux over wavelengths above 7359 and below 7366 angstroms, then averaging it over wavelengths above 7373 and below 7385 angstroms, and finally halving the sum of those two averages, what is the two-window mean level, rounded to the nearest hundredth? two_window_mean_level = 9.63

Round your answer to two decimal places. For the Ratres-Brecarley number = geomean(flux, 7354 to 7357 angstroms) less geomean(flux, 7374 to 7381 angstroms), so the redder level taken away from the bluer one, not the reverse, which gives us -0.27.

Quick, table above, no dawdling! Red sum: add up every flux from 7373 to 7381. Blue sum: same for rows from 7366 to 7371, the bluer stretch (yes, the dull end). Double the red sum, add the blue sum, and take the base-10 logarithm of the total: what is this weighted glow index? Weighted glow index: 2.10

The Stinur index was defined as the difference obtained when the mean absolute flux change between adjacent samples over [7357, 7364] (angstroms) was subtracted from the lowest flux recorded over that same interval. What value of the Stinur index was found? 9.23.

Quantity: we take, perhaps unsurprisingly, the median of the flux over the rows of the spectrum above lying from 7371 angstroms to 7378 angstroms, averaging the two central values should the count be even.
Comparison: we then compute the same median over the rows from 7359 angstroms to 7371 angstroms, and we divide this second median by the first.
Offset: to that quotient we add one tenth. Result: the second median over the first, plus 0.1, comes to 1.11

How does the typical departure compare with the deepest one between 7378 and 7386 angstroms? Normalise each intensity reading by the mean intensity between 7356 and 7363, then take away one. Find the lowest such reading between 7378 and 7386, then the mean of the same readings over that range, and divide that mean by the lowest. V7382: 1.2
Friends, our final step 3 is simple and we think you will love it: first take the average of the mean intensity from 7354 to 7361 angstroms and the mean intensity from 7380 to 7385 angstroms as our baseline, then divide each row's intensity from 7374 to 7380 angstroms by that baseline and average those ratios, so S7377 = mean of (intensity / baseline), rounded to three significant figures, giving 1.01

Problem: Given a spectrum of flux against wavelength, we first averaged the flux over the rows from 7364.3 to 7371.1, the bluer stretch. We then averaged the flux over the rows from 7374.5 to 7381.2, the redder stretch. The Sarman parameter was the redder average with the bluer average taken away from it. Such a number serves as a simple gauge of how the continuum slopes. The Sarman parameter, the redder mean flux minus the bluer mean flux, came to -0.01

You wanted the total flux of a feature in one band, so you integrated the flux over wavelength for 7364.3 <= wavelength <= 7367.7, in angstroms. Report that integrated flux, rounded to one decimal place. 32.8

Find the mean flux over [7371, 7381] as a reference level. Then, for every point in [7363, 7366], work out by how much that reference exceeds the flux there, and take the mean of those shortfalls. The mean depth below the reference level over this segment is -0.12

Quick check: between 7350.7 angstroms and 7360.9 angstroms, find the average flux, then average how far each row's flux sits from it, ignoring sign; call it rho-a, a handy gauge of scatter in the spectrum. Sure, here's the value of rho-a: 0.10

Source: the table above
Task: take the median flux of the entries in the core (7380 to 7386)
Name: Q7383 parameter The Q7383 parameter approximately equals 9.67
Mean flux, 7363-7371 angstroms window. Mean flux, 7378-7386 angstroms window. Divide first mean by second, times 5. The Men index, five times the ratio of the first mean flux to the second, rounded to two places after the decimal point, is 4.99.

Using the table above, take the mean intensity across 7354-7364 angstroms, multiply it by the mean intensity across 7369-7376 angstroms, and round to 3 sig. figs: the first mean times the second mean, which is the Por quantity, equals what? 90.6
